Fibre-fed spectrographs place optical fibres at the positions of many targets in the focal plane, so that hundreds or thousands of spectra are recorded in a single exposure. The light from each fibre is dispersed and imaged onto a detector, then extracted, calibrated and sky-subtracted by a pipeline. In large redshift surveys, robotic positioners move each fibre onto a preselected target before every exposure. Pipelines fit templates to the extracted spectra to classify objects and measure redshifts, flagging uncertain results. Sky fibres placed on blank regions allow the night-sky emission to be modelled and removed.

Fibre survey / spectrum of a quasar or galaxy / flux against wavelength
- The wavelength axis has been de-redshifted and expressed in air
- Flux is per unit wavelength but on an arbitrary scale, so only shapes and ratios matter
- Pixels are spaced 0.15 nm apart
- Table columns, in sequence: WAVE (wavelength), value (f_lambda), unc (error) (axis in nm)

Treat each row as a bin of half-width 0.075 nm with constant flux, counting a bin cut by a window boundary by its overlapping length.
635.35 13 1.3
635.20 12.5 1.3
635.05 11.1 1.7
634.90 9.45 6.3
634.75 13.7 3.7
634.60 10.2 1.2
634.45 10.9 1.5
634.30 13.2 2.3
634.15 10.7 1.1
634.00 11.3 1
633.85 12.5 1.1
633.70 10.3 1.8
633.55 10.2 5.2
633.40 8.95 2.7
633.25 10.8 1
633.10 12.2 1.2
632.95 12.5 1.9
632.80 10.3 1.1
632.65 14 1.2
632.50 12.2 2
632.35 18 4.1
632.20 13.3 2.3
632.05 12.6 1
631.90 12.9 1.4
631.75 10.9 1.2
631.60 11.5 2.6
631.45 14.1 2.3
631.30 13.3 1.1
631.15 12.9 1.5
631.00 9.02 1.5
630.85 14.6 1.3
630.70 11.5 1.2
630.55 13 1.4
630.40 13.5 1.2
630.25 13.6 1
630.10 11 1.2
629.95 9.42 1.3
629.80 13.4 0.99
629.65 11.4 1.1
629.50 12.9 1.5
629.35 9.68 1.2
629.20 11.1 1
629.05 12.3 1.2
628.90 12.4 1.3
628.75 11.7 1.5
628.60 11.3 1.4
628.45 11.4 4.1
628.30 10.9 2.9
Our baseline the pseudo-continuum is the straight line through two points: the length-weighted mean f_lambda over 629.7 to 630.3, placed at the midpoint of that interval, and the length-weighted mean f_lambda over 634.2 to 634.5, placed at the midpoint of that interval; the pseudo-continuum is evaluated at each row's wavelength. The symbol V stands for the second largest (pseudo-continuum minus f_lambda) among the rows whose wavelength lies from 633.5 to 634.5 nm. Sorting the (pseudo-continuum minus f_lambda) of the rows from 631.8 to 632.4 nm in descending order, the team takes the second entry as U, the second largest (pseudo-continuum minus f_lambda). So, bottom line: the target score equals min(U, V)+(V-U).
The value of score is 1.7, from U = -1.0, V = 1.7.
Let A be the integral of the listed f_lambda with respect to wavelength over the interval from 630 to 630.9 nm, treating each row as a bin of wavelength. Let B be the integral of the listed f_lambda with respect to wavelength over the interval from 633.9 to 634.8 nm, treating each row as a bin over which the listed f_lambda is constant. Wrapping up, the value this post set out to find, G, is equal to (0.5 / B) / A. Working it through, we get 0.0042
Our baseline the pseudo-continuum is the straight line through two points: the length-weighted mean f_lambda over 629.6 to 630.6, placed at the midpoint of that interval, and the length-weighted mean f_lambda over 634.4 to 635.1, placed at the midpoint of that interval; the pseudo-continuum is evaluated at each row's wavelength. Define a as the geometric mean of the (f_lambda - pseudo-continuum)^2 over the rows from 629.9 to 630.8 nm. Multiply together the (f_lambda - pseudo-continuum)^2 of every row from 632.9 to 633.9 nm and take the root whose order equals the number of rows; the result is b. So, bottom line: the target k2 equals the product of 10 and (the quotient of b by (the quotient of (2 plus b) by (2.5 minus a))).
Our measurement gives 3.7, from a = 1.5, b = 1.1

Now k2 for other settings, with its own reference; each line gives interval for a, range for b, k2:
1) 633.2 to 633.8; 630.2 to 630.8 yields 3.8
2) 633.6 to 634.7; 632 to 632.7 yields 12.8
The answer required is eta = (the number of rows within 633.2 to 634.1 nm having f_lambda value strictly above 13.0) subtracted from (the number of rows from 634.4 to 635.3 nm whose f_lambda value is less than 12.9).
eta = 5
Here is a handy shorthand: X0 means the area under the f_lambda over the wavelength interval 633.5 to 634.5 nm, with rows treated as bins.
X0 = 11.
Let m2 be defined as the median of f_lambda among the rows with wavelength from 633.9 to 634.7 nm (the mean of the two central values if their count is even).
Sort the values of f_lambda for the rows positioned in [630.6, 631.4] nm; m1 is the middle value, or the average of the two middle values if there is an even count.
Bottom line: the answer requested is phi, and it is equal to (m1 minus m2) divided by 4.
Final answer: 0.50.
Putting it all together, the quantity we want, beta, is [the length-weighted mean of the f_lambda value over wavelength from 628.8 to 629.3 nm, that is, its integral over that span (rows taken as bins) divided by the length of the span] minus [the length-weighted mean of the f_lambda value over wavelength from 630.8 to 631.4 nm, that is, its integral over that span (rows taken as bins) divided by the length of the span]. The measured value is -0.6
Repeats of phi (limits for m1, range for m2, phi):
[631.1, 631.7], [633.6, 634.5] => 0.50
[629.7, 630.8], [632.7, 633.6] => 0.61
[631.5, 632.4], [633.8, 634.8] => 0.36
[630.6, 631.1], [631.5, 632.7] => -0.31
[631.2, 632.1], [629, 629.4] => 0.41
